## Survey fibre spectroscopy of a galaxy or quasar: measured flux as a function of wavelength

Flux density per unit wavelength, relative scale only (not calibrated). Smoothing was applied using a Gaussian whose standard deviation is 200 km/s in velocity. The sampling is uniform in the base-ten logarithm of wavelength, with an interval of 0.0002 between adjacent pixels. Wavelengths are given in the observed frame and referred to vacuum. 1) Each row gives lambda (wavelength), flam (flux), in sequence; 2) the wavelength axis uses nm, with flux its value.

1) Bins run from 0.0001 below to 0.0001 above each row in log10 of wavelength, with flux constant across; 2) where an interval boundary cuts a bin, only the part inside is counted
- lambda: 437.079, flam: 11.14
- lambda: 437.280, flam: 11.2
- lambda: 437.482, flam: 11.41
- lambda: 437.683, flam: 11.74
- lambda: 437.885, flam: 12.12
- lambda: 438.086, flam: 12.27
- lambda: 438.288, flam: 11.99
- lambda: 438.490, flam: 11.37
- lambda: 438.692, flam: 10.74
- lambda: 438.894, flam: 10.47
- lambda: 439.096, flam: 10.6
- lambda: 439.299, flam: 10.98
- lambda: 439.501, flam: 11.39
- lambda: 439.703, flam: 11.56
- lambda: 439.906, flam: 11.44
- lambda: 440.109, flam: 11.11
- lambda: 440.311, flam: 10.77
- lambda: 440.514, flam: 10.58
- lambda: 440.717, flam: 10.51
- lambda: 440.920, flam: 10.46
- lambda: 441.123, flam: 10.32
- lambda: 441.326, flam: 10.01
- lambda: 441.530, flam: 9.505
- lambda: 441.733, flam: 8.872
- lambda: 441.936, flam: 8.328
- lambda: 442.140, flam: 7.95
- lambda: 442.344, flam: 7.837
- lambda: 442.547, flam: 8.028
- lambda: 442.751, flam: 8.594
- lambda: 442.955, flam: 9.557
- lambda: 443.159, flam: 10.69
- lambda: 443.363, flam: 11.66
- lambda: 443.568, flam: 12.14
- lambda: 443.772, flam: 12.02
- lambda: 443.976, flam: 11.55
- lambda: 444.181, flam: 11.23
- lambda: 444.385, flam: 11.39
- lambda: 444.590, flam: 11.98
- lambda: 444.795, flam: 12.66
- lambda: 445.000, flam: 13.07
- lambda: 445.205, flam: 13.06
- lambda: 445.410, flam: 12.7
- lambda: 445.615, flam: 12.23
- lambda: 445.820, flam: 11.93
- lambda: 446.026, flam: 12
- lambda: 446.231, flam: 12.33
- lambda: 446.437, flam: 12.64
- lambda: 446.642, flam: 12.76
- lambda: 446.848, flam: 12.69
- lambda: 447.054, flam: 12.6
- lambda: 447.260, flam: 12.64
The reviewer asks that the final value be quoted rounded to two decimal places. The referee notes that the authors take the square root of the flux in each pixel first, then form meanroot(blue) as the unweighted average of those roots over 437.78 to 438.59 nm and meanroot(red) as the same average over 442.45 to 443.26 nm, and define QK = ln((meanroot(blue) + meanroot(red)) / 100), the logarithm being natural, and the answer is -2.74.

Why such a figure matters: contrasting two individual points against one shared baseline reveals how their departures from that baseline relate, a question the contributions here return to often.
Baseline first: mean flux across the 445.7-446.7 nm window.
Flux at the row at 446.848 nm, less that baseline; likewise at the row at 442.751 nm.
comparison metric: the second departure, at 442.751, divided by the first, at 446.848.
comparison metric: -10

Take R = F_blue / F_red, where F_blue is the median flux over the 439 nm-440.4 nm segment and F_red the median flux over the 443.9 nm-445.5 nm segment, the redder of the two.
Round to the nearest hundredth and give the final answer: 0.90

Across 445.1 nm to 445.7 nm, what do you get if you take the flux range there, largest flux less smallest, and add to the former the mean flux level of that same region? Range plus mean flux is 13.5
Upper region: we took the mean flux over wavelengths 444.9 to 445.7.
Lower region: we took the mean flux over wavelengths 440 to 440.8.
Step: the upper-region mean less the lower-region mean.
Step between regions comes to 2.0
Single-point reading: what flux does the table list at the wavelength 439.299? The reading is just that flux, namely 10.98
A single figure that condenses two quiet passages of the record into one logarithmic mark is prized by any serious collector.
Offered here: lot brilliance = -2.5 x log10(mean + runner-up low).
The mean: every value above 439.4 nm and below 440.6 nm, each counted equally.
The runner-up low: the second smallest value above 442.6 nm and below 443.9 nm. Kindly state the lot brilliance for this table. -3.29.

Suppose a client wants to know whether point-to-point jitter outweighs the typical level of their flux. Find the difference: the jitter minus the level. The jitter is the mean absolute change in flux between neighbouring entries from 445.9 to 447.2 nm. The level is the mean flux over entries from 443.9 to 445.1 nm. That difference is -11.8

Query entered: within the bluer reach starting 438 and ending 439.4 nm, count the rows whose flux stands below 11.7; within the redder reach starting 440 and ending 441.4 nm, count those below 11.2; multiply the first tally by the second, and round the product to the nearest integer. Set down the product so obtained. 35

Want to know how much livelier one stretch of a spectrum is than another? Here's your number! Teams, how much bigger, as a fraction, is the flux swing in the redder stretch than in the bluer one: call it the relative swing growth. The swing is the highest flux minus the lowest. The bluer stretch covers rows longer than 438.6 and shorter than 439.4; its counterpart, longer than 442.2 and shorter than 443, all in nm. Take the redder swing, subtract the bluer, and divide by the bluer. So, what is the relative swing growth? 2.4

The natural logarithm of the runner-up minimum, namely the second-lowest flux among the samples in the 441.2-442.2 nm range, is 2.12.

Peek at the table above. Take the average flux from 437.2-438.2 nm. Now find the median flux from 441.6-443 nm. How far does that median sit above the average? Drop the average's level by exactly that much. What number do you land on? 15.2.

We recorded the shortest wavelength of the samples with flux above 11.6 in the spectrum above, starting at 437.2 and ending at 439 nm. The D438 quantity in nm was 437.683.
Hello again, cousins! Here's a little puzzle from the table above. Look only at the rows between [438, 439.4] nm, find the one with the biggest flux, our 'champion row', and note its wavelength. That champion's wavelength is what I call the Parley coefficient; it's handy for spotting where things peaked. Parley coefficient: 438.086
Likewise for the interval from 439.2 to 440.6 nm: 439.703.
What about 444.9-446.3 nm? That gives 445.000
